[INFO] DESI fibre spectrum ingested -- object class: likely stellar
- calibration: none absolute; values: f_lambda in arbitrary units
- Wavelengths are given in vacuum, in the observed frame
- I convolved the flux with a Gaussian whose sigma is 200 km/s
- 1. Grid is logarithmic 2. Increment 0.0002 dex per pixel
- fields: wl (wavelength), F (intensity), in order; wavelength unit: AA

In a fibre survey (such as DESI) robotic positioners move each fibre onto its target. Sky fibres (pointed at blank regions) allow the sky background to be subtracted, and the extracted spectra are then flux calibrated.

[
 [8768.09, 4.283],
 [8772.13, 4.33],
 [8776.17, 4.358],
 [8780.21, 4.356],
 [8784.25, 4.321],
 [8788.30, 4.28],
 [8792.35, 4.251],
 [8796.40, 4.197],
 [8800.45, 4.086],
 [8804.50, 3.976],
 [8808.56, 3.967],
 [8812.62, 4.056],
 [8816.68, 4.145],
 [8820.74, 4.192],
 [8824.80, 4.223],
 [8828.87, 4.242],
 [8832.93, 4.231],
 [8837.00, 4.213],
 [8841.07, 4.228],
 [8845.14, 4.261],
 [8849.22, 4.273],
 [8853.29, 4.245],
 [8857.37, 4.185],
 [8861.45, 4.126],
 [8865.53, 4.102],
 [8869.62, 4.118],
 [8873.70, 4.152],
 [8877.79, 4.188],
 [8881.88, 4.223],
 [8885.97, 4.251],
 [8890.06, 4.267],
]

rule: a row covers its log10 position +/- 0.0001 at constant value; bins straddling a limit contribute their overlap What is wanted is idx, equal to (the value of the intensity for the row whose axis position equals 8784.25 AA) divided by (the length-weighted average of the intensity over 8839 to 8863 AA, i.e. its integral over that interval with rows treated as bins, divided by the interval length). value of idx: 1.02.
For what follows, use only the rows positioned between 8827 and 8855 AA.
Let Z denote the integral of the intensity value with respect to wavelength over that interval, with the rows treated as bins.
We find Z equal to 119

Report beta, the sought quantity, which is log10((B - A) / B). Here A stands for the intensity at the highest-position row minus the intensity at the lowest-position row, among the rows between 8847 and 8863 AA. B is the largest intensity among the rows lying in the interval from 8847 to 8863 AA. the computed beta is 0.015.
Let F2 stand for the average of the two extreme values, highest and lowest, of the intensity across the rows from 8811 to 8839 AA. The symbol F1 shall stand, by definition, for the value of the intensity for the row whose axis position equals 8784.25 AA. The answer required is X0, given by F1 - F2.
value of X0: 0.17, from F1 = 4.321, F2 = 4.15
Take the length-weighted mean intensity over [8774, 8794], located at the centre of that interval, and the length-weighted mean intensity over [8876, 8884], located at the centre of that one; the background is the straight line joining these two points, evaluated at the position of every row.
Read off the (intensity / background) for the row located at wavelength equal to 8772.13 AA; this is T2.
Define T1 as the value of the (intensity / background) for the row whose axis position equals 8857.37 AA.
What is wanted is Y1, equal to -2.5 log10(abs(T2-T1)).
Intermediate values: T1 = 0.99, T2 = 1.00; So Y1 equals 5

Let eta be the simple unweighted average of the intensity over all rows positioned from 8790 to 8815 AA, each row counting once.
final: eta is 4.09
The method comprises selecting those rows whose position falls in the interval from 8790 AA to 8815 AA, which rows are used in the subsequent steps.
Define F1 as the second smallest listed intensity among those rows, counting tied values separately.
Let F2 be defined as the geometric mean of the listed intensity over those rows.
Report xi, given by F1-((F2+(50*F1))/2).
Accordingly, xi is -97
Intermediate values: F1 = 3.976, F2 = 4.09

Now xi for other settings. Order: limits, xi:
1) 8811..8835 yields -102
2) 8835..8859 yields -103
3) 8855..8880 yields -101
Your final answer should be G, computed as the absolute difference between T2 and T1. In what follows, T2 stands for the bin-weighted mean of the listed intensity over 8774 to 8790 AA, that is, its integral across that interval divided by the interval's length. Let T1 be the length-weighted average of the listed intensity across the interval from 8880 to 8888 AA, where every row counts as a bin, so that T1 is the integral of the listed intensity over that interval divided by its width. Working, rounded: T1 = 4.24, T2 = 4.33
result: 0.09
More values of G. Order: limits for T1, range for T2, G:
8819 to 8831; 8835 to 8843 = 0.00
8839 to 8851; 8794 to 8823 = 0.16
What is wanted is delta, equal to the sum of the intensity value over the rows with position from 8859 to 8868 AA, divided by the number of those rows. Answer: 4.11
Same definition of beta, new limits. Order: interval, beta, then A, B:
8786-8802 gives 0.019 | -0.19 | 4.28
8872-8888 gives -0.010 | 0.10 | 4.251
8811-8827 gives -0.018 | 0.17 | 4.223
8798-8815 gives 0.003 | -0.03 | 4.086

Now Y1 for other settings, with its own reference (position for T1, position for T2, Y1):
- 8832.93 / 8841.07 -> 7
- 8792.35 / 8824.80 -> 7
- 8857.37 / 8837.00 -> 7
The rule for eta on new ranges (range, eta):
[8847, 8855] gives 4.26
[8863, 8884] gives 4.16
